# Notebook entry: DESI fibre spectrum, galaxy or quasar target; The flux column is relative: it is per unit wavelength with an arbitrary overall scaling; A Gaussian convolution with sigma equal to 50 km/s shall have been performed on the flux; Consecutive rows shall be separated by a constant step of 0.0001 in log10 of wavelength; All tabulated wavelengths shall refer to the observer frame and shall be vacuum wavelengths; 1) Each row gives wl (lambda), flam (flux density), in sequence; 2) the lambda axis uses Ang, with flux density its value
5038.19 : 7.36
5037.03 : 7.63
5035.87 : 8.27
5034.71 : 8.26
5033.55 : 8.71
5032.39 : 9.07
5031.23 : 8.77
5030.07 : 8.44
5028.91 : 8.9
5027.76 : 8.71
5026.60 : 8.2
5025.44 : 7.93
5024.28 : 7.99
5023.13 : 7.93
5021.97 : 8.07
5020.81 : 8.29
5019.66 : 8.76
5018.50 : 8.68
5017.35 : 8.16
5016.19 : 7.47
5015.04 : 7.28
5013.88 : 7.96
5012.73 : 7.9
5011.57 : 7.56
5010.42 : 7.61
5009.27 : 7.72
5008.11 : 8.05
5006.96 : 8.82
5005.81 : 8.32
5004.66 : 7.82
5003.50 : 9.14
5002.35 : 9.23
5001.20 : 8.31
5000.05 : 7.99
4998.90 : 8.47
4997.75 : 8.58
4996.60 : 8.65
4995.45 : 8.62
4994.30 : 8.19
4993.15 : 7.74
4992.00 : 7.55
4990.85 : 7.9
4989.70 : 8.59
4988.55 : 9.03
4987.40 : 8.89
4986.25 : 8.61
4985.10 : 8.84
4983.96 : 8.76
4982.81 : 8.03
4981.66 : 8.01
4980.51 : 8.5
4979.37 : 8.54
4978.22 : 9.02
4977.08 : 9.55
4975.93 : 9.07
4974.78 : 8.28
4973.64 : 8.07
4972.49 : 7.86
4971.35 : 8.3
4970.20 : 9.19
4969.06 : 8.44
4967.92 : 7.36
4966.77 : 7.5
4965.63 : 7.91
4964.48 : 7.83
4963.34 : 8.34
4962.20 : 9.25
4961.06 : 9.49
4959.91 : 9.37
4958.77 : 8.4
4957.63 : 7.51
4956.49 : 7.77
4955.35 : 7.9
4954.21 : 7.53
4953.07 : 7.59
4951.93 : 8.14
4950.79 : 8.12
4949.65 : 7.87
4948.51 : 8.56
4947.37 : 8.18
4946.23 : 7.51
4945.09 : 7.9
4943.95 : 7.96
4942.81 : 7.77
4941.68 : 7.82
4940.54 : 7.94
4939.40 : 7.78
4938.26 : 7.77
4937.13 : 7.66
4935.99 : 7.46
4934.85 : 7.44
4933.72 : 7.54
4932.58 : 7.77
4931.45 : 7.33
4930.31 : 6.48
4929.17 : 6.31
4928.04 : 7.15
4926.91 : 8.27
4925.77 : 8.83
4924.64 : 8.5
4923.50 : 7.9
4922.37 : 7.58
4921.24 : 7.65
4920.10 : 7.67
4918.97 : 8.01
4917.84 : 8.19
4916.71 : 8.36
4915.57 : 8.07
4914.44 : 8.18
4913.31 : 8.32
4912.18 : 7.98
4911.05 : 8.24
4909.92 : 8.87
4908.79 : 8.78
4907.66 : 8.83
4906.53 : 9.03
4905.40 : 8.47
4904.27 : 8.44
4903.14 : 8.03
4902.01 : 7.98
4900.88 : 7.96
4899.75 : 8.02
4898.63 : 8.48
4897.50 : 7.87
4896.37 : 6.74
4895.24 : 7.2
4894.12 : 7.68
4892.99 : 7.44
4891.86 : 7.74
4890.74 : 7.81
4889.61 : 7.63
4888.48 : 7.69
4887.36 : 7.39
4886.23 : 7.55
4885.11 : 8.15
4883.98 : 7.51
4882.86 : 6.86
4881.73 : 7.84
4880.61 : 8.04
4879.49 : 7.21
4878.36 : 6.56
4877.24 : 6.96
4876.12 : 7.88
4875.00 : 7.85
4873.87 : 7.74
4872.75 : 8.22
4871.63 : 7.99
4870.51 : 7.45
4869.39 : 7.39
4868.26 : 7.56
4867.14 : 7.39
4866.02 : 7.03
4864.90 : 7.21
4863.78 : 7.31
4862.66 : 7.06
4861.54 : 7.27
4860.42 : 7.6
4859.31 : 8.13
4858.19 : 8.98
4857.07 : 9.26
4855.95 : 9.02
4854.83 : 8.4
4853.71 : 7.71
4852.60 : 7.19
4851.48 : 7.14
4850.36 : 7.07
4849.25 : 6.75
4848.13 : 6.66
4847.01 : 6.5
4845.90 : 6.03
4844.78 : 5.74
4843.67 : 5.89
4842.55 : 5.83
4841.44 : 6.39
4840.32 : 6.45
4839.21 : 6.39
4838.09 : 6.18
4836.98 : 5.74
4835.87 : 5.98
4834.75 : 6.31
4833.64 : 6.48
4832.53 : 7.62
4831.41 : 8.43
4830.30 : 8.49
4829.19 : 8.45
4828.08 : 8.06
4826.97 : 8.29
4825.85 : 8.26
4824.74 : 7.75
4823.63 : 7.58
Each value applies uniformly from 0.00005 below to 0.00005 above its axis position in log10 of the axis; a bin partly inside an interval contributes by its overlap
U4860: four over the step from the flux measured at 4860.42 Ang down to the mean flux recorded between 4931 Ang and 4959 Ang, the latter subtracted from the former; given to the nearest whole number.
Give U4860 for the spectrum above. -19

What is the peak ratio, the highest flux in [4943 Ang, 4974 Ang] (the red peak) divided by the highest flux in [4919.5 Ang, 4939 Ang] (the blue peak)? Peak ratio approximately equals 1.07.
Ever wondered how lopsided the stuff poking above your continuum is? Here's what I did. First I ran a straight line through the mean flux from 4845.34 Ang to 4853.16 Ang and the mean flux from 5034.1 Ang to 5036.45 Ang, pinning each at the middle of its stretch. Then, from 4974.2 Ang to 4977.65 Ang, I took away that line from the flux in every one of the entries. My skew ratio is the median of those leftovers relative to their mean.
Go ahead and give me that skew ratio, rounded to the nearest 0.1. 1.1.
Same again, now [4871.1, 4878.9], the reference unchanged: 1.4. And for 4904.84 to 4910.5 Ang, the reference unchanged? 1.0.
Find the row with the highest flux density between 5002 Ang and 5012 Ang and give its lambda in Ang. 5002.35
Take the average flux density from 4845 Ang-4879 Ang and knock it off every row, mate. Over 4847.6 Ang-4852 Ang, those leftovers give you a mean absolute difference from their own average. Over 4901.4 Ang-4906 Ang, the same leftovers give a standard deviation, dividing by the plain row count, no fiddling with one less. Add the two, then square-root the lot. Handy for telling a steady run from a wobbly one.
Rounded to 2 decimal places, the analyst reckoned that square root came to 0.65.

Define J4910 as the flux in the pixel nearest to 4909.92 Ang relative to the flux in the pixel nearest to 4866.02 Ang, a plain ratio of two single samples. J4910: 1.26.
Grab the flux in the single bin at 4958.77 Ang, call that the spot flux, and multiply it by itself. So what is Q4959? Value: 71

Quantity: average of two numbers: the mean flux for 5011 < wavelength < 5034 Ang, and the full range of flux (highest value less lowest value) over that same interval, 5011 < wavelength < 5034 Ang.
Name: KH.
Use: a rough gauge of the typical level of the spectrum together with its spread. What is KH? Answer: 5.01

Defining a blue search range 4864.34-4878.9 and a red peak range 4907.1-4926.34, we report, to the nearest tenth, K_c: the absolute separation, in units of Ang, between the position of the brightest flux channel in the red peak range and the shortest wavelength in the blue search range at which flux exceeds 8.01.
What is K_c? 37.2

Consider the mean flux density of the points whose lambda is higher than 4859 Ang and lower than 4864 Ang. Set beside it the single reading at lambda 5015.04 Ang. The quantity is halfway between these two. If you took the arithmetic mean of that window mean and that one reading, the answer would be 7.4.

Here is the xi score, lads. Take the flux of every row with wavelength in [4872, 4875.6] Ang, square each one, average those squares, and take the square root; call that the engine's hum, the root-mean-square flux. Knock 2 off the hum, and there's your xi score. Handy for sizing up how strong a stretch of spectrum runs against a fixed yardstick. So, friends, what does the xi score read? 5.94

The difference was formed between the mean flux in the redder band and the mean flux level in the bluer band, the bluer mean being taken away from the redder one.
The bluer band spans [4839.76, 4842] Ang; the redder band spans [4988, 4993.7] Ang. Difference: 1.7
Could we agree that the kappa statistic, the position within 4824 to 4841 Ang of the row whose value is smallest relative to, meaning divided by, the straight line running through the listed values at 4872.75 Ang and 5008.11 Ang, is 4836.98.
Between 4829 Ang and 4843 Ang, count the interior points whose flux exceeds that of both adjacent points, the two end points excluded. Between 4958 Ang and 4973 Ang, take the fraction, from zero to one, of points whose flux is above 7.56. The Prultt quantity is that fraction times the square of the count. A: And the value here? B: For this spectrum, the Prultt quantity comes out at 3.4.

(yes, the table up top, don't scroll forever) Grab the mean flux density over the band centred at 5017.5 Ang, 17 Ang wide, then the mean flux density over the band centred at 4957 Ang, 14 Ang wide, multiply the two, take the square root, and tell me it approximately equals 8.12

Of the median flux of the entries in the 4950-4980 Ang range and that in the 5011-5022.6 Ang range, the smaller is 8.0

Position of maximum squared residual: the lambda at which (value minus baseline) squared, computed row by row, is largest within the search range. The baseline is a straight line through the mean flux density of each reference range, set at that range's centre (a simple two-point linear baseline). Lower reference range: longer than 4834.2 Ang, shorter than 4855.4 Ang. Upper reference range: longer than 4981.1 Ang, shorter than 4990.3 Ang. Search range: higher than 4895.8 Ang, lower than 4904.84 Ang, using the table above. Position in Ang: 4898.63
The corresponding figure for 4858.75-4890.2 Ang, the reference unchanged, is 4859.31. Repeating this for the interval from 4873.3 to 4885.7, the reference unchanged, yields 4885.11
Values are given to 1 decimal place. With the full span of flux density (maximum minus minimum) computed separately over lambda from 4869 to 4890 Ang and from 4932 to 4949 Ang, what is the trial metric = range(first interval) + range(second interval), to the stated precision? 2.8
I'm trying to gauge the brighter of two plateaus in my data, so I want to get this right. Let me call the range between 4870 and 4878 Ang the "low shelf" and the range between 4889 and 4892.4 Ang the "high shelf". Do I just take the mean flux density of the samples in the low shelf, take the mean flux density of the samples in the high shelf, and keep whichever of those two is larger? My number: 7.7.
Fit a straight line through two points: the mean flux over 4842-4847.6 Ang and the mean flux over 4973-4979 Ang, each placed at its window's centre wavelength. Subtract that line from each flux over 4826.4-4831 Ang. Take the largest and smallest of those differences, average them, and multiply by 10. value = 26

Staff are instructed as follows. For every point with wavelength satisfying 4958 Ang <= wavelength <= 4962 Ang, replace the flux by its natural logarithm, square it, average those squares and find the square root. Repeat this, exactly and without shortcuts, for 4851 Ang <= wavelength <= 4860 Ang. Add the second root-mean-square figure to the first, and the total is 4.31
